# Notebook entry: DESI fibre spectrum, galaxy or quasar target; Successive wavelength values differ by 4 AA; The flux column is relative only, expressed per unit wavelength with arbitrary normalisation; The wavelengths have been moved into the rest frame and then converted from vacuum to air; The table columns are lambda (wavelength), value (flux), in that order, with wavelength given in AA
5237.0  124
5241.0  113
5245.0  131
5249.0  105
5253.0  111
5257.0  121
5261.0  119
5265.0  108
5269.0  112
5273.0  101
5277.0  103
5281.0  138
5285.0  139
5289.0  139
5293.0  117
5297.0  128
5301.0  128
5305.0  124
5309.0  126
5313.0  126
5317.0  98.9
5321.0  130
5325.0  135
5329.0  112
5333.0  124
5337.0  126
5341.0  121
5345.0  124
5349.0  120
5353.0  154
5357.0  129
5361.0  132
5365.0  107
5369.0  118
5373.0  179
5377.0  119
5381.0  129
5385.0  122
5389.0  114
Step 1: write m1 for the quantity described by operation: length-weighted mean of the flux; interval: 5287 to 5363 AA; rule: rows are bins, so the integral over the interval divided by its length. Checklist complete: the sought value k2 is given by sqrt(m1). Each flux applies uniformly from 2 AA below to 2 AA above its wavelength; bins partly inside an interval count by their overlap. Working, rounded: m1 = 126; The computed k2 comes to 11.22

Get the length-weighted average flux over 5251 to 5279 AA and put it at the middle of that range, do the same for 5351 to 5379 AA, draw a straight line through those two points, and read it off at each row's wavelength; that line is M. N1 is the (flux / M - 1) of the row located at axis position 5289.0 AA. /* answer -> 0.2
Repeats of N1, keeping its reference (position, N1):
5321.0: 0.1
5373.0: 0.3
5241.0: 0.1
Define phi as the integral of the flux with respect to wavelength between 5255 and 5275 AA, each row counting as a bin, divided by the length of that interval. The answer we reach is 112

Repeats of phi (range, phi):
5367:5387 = 133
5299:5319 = 121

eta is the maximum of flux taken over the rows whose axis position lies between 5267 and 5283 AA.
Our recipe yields 138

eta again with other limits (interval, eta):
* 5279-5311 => 139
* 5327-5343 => 126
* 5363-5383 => 179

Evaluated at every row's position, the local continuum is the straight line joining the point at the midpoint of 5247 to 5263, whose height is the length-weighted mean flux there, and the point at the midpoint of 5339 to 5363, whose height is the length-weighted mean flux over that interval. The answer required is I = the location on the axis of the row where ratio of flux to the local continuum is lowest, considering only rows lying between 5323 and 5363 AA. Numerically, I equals 5329.0 AA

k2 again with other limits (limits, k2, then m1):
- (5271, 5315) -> 11.16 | 124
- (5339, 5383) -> 11.41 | 130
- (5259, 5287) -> 10.82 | 117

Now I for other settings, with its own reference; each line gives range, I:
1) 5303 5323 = 5317.0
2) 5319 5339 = 5329.0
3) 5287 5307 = 5293.0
